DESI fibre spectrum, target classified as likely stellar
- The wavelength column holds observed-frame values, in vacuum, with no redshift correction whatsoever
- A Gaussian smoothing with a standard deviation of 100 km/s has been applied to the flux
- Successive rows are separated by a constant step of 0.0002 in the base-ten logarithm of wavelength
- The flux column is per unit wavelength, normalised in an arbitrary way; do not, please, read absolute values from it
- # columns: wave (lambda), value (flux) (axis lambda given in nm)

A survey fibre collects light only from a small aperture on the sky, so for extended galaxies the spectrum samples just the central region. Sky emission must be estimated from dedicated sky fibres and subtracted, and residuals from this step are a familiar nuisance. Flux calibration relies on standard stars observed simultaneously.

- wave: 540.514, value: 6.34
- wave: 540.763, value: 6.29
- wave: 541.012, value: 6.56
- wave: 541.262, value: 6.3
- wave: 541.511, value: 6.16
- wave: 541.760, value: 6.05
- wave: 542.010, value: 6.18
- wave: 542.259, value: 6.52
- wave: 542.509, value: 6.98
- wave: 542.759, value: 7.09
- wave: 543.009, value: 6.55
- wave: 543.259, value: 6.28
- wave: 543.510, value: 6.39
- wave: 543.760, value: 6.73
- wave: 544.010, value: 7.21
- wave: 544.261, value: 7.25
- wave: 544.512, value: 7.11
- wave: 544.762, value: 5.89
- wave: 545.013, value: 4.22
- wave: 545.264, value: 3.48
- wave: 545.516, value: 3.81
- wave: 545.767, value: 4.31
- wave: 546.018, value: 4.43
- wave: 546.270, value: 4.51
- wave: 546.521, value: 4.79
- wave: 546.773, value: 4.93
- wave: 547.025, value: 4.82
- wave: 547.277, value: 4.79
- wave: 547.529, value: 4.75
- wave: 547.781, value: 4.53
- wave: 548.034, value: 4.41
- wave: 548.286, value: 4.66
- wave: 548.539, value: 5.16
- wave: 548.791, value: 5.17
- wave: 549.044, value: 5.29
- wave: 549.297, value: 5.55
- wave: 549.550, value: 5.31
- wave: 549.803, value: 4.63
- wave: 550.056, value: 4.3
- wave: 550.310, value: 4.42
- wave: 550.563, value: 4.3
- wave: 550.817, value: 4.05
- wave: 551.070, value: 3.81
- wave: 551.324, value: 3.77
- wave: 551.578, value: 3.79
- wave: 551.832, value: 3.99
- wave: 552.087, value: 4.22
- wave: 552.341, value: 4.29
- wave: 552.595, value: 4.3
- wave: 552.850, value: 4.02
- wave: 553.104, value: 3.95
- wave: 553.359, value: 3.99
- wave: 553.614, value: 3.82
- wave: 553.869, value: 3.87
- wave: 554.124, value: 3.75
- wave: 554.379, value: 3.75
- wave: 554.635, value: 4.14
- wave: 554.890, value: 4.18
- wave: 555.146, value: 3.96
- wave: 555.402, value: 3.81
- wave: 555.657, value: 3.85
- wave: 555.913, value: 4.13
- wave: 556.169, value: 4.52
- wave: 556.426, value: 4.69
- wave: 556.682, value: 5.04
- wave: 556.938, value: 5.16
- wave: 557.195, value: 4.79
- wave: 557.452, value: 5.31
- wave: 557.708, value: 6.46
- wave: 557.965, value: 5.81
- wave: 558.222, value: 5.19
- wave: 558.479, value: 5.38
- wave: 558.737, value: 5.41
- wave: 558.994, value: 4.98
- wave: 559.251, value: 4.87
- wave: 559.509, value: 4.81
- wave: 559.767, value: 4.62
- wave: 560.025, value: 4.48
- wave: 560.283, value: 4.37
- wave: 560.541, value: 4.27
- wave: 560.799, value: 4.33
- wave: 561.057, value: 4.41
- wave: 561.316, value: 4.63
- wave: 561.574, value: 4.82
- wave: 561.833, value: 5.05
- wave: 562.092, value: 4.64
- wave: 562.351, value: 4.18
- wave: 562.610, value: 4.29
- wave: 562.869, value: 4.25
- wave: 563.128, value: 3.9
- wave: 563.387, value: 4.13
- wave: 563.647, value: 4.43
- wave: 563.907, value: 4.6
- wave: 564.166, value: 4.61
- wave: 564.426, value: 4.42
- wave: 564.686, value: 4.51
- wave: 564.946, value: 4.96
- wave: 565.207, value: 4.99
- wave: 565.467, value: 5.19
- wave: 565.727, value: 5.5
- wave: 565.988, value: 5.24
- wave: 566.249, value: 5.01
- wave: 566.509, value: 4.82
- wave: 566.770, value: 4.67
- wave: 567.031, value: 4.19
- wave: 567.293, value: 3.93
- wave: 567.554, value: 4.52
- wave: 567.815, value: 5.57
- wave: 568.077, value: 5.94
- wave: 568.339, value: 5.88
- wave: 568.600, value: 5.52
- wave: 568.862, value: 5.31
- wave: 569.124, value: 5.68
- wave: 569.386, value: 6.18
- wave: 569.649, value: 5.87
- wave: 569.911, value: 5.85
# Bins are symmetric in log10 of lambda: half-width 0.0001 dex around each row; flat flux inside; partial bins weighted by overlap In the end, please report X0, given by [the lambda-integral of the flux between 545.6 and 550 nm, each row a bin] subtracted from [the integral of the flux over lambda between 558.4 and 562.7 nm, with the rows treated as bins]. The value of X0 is -1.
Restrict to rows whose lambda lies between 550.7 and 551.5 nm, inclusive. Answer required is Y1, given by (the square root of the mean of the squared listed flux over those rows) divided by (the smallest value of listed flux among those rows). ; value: 1.03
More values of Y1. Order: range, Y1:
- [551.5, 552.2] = 1.06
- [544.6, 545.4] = 1.33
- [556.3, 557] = 1.06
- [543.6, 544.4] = 1.05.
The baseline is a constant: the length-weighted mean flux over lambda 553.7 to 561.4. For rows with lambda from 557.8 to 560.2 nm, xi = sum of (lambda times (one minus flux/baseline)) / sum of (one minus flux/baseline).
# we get 558.42 nm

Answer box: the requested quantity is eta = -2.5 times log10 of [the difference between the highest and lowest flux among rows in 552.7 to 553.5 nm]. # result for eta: 2.9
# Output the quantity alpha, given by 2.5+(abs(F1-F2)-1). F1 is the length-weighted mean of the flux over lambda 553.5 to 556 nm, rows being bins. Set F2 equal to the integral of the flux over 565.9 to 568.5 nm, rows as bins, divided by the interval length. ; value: 2.6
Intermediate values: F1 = 3.92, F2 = 5.0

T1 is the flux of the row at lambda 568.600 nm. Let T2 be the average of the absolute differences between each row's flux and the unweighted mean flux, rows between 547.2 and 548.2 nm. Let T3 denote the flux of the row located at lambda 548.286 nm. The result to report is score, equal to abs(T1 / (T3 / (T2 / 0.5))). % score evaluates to 0.36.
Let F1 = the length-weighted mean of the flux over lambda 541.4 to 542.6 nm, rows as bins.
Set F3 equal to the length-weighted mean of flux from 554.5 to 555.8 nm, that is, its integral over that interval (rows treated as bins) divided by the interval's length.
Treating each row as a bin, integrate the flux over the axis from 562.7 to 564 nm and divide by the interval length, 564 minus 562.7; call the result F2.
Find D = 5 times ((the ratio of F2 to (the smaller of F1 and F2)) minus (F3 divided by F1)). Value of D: 1.9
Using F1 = 6.4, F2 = 4.3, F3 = 4.0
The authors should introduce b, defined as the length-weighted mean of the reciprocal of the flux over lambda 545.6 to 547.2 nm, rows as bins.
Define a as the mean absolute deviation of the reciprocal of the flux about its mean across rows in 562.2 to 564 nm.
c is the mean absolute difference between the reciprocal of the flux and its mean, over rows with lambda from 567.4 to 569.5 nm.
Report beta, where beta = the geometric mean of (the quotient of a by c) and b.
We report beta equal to 0.40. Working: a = 0.0088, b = 0.217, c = 0.012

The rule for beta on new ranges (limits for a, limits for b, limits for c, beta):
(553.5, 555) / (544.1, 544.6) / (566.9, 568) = 0.25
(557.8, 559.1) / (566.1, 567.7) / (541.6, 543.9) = 0.51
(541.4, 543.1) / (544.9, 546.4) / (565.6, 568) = 0.31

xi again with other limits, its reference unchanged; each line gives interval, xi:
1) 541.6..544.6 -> 543.25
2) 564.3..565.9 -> 565.62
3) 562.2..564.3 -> 563.00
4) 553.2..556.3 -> 554.61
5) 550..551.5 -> 550.88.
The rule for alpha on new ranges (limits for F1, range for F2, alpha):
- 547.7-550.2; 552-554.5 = 2.4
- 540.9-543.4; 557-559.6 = 2.7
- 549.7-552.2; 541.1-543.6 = 3.8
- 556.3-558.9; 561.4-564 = 2.4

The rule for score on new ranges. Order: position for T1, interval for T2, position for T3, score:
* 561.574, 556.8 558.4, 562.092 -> 0.94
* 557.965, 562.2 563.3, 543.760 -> 0.22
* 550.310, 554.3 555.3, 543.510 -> 0.21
